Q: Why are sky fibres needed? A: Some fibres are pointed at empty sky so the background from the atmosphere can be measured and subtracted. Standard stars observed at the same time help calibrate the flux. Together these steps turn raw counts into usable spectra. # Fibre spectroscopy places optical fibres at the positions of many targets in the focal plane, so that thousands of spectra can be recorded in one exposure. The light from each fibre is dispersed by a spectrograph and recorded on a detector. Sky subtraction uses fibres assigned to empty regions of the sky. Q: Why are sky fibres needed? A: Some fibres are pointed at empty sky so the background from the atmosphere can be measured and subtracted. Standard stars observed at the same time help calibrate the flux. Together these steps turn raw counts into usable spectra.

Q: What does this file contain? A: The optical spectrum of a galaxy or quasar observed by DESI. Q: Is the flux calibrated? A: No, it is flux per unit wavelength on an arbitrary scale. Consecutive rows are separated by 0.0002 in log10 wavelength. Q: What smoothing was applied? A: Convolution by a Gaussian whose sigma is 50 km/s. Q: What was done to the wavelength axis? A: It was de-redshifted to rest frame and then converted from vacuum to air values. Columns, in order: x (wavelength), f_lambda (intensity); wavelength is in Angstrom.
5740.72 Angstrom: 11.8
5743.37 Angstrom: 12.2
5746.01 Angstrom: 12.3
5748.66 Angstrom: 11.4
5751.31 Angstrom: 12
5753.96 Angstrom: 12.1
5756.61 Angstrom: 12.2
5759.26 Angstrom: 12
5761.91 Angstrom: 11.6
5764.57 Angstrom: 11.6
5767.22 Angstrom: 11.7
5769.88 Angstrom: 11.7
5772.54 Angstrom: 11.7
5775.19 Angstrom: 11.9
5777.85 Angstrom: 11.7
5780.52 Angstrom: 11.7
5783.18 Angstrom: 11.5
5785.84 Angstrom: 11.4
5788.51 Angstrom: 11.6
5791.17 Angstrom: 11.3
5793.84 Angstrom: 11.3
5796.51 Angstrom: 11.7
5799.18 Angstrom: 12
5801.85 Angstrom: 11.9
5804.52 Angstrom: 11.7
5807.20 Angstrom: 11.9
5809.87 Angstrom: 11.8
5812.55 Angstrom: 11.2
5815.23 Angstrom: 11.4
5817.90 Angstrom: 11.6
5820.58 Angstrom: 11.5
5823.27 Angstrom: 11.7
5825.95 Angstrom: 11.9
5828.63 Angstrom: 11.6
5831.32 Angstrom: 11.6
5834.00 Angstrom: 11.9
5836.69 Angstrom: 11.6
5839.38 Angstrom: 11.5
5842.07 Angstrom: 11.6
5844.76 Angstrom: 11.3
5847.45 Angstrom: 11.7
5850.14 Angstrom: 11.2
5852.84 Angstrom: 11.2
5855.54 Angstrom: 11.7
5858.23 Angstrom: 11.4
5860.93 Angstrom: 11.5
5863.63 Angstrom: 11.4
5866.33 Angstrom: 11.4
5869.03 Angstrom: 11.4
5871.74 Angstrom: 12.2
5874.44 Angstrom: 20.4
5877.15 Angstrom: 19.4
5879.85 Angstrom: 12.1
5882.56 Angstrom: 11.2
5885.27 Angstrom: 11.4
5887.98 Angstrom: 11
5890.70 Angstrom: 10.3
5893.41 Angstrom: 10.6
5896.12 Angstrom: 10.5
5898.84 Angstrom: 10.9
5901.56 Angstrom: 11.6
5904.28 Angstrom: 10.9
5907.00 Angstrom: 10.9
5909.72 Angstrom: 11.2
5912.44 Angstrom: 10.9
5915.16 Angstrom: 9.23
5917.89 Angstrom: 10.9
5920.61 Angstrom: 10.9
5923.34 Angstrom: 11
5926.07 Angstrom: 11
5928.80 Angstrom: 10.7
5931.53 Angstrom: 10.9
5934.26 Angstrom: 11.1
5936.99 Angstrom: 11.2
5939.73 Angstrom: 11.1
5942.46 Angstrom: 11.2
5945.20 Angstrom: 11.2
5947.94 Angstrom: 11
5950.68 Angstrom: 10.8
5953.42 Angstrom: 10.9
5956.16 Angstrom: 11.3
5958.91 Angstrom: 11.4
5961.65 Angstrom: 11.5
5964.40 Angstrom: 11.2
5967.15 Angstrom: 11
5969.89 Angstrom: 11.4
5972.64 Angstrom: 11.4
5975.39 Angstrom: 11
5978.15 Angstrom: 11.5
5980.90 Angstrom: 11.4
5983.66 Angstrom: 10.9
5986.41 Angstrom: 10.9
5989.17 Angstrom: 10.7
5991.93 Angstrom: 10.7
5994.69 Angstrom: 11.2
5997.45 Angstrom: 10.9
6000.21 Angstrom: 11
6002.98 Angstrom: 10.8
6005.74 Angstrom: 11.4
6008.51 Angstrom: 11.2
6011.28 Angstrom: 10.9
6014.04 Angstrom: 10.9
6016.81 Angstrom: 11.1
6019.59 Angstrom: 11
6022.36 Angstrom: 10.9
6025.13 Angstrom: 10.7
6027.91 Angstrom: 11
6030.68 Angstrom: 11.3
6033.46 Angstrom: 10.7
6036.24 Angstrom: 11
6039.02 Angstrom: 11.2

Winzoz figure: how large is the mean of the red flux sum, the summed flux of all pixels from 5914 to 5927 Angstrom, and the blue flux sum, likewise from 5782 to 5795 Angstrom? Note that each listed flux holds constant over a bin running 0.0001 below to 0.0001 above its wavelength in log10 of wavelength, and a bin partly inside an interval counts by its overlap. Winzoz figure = 55.1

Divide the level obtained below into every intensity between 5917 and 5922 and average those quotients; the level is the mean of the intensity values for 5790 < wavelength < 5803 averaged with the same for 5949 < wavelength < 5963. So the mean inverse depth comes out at 1.047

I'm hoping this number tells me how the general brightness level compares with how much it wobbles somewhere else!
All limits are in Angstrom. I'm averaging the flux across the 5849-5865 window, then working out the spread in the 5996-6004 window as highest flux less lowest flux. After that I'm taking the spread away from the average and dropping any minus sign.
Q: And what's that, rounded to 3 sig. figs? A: 11.2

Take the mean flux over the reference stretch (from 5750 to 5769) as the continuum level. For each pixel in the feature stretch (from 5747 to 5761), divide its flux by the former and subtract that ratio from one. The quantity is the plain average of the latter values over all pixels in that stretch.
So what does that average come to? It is -0.005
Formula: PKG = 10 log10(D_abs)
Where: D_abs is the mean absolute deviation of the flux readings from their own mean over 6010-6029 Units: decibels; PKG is -10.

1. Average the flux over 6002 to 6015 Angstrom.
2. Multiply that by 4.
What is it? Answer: 44.2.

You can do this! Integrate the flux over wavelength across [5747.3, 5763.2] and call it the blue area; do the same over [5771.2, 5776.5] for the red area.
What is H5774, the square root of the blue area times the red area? 109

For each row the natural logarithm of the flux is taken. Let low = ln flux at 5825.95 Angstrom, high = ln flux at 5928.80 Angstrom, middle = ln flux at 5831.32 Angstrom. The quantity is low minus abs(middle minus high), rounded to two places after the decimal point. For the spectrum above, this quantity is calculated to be 2.40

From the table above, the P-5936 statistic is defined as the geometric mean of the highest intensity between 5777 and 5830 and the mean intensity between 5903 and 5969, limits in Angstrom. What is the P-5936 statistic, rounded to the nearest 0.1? 11.5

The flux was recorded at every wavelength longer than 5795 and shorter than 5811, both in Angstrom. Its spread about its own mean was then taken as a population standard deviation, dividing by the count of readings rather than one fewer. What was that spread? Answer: 0.11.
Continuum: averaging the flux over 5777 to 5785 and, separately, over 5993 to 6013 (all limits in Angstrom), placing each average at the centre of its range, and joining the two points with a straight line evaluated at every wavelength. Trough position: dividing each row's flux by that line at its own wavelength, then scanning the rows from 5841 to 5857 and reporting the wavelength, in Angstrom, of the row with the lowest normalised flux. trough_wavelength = 5850.14 Angstrom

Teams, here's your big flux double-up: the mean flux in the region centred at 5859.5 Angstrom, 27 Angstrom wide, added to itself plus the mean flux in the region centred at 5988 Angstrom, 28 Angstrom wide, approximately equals 34.0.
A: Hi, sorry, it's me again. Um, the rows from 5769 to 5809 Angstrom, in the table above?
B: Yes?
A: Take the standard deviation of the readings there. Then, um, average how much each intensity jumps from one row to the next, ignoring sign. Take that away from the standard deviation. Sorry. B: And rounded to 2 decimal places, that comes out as 0.04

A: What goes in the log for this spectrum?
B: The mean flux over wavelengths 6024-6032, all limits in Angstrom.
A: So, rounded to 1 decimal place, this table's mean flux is 11.0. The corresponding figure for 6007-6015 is 11.0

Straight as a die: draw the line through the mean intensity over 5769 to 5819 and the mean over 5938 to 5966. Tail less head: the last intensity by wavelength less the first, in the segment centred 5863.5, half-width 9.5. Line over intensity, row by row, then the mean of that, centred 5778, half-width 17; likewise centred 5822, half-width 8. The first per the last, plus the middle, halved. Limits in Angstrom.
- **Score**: 0.8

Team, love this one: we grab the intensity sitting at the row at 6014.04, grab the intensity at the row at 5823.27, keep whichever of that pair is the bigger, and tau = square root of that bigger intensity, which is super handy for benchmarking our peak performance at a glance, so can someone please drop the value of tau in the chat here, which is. 3.42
